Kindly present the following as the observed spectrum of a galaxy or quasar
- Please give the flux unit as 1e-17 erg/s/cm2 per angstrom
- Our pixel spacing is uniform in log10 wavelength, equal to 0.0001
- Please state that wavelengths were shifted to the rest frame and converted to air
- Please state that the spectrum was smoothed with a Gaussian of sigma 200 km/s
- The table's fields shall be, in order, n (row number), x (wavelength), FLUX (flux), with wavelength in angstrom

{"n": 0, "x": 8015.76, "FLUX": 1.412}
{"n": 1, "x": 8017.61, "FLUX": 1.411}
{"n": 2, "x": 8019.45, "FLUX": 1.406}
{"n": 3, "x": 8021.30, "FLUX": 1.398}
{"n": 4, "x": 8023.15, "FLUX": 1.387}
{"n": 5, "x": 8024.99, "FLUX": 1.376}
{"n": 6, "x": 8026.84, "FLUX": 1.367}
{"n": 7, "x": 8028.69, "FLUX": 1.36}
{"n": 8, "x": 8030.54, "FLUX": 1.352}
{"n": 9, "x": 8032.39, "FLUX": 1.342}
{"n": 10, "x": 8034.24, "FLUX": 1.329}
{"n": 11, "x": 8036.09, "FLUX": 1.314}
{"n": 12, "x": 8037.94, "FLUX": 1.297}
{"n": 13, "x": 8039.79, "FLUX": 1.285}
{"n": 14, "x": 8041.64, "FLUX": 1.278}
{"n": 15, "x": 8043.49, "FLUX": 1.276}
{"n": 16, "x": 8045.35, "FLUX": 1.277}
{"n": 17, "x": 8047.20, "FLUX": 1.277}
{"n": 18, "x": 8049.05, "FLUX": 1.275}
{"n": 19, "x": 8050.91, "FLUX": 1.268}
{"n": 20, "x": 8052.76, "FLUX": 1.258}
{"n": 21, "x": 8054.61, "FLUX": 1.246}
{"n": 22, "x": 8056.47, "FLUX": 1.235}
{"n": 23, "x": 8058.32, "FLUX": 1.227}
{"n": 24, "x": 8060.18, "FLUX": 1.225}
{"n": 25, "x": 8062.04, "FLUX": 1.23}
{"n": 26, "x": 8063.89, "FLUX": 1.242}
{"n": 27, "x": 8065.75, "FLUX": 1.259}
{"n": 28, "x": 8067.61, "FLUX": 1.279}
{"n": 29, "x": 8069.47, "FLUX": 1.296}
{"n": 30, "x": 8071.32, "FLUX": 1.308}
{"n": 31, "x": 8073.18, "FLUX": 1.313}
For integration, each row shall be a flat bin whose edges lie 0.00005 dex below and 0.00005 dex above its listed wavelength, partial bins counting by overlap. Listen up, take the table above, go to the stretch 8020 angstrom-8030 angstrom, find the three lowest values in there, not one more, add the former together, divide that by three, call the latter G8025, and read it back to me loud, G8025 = 1.37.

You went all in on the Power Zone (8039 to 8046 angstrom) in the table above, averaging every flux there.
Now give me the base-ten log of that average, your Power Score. 0.107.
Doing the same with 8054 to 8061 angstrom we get 0.091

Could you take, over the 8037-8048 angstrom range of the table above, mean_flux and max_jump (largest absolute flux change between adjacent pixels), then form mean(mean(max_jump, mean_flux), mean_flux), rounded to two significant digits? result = 0.96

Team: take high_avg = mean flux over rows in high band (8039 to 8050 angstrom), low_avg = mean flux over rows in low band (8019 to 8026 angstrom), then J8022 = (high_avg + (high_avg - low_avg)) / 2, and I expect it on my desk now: 0.582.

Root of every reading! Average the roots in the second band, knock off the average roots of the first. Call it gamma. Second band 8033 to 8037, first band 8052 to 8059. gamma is 0.035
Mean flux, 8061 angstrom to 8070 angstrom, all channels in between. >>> 1.26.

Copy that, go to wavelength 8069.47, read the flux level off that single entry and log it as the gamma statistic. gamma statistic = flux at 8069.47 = 1.296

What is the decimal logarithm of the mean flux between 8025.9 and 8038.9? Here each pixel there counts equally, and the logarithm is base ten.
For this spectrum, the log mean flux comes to 0.126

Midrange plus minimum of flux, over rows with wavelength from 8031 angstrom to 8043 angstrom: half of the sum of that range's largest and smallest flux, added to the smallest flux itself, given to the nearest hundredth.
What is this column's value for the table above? 2.59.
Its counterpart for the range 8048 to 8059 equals 2.48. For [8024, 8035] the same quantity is 2.68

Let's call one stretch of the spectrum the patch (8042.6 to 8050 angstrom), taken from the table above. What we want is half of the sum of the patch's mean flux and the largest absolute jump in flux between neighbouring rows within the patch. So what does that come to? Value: 0.64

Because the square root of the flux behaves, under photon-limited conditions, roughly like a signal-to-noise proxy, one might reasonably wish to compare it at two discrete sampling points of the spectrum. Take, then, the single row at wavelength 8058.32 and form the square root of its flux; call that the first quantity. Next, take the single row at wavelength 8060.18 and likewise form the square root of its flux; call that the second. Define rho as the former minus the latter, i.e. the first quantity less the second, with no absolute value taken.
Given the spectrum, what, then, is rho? 0.00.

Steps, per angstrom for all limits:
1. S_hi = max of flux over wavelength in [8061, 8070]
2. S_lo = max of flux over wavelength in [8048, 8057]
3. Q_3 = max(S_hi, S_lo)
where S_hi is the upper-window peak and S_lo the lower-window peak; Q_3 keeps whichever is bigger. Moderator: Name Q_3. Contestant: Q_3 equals 1.30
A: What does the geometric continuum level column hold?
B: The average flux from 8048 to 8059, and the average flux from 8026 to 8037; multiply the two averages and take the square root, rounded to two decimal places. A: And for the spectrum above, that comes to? 1.30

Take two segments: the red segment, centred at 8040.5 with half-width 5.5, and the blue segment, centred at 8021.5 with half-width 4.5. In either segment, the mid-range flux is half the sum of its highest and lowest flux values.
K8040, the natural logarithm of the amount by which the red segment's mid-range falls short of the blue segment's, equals -2.3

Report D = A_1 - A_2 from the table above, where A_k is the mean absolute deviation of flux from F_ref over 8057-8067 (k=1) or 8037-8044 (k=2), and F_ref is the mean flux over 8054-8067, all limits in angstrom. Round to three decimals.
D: -0.035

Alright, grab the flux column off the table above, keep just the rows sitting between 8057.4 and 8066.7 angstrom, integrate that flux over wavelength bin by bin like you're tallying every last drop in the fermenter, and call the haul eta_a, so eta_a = 11.5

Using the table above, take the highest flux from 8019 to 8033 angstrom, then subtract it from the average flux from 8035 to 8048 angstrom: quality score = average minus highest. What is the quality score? -0.12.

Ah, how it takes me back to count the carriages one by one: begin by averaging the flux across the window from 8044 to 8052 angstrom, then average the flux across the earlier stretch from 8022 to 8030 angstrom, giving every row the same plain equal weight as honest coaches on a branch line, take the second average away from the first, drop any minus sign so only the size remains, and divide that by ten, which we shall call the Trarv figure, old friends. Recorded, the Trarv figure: 0.010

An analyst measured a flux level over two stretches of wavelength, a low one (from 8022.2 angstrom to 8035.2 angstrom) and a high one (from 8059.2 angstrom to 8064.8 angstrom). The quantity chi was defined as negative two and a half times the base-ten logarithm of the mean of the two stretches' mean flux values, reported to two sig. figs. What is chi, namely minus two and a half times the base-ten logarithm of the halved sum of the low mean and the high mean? -0.28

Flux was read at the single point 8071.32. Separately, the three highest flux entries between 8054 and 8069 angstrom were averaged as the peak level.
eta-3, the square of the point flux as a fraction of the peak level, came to 1.08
